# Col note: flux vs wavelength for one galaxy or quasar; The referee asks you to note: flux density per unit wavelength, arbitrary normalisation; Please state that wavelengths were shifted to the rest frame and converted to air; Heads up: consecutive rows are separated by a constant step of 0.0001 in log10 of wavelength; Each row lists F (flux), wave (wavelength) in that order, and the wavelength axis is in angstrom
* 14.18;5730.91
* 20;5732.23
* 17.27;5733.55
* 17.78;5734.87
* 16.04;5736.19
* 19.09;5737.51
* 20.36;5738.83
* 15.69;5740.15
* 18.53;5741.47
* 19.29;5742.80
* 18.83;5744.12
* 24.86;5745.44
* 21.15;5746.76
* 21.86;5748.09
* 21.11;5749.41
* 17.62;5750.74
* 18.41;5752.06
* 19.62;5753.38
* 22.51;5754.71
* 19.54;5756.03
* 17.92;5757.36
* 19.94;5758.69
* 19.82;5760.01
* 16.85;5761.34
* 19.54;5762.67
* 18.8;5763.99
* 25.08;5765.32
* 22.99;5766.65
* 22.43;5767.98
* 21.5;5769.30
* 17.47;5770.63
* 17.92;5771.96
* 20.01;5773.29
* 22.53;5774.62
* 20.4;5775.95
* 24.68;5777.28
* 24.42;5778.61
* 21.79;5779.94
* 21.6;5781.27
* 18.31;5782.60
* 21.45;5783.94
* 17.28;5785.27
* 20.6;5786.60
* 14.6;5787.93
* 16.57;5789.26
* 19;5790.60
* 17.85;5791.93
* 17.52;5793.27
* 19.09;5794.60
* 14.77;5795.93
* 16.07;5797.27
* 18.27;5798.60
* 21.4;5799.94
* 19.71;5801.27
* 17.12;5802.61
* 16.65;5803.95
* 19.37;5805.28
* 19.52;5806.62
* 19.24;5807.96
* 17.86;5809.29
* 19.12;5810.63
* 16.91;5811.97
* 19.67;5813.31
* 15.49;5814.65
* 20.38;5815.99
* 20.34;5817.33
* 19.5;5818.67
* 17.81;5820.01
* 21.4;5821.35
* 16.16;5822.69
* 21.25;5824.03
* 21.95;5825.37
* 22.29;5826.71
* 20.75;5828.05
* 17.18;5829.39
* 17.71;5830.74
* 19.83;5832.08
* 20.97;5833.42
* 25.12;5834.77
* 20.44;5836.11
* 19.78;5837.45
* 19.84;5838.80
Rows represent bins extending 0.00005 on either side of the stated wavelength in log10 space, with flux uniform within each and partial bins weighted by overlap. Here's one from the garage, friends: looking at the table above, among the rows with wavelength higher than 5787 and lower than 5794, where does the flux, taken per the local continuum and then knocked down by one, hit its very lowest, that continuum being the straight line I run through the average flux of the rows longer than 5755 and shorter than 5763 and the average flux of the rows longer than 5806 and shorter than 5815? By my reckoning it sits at 5787.93 angstrom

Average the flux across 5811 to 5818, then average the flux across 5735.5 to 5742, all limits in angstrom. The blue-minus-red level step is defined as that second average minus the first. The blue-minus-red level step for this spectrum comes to -0.62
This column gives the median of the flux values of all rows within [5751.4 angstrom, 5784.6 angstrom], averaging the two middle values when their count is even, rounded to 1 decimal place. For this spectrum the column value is 20.0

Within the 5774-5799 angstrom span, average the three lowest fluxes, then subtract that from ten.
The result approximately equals -5.1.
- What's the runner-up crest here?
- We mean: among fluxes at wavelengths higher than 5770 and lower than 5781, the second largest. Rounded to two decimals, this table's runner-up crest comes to 24.42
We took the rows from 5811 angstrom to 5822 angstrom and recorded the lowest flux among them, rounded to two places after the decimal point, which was 15.49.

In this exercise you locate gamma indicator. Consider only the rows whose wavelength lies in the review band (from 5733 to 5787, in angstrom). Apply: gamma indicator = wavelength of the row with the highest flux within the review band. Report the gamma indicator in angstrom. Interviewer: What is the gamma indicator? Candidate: 5765.32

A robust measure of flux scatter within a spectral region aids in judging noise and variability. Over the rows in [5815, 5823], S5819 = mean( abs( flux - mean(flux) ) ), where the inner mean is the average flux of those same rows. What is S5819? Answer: 1.52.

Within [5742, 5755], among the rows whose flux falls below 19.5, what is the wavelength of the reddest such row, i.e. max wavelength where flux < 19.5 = 5752.06 angstrom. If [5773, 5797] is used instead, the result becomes 5795.93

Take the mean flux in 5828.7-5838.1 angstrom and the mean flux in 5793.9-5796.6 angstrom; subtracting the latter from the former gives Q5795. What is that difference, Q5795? 3.2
